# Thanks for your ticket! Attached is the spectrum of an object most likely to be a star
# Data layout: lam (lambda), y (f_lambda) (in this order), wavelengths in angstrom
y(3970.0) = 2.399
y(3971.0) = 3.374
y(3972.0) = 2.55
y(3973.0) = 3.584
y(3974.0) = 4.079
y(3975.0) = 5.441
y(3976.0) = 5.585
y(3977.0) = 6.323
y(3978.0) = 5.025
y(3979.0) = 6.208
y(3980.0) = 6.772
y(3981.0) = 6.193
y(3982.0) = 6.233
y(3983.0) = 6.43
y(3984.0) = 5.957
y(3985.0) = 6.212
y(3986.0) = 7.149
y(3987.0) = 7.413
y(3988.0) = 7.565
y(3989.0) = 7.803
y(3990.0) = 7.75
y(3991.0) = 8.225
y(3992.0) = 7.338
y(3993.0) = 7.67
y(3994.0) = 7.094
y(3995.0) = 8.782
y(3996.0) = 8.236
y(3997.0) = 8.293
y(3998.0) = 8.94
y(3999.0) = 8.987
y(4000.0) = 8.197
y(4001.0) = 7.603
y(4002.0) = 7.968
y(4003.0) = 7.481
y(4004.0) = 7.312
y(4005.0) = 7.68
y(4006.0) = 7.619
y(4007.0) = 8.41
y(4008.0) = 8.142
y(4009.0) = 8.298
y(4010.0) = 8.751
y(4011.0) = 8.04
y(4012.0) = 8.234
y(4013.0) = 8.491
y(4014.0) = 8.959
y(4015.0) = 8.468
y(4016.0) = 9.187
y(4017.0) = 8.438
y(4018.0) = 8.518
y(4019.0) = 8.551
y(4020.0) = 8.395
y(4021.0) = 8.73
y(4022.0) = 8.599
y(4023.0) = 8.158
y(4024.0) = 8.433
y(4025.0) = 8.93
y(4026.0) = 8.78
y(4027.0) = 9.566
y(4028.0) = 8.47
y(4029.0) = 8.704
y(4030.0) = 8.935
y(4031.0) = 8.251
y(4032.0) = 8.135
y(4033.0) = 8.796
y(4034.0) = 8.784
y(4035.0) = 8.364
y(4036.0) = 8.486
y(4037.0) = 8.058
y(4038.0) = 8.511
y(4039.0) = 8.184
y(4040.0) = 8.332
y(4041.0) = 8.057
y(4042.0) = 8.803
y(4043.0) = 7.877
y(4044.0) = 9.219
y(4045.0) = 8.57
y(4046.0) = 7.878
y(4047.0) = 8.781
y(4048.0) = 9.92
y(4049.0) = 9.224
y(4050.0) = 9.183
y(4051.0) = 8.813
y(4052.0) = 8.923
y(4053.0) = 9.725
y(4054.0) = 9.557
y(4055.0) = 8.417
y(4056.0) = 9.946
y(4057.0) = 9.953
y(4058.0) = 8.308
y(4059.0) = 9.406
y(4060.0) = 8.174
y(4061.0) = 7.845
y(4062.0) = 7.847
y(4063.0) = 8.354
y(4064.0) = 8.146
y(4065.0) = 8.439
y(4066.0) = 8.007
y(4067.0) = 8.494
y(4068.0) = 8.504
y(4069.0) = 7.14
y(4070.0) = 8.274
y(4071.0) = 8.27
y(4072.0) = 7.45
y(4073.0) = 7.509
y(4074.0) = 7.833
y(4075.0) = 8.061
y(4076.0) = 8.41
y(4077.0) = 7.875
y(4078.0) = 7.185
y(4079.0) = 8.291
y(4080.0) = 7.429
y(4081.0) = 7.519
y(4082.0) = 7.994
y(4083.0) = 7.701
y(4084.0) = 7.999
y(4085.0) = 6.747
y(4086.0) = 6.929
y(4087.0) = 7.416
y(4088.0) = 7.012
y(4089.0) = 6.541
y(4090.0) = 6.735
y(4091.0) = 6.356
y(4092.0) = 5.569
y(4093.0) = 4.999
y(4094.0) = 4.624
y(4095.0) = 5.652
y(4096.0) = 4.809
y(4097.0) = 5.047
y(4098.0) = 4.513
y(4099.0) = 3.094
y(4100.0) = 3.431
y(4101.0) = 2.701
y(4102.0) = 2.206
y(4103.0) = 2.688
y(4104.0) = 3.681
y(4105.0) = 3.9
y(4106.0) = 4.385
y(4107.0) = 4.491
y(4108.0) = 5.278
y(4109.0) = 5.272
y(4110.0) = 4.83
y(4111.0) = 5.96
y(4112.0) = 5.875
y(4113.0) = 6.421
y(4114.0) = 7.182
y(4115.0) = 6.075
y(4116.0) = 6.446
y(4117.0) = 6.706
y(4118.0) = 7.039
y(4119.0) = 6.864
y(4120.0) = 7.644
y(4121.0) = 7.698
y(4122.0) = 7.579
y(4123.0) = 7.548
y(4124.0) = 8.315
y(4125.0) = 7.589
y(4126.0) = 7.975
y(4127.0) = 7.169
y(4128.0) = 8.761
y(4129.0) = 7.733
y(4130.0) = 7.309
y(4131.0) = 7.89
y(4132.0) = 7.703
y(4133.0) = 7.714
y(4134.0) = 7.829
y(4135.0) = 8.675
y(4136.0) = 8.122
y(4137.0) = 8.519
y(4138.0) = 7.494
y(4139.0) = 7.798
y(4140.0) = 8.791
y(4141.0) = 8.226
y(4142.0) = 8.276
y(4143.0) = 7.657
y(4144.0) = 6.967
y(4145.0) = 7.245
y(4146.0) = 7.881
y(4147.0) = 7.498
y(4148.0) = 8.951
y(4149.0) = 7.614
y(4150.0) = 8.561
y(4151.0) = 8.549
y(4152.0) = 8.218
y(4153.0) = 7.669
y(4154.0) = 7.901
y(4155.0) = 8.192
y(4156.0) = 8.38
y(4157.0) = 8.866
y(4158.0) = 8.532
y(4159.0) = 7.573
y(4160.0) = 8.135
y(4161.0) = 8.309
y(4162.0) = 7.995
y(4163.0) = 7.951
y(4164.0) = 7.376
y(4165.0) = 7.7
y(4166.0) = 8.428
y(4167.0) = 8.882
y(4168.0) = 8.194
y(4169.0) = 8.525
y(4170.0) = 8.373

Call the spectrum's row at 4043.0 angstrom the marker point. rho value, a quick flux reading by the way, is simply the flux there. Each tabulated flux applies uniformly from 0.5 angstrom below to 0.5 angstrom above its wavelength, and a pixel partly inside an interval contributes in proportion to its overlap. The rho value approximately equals 7.877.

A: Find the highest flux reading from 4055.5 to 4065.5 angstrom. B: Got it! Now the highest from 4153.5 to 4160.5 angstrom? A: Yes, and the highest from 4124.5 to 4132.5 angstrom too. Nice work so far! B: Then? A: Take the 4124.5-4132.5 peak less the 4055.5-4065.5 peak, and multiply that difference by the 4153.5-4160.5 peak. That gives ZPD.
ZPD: -11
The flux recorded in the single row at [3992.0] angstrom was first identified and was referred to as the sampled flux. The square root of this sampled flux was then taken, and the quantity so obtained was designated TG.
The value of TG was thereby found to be 2.71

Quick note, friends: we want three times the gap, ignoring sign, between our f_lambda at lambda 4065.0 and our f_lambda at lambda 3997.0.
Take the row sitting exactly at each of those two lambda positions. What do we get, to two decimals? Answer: 0.44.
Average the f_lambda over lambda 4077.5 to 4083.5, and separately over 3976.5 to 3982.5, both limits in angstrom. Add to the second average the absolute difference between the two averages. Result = 7.7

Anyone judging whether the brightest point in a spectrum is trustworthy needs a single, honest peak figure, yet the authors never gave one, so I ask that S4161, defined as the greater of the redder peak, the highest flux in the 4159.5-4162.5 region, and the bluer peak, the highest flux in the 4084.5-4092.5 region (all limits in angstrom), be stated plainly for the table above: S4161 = 8.31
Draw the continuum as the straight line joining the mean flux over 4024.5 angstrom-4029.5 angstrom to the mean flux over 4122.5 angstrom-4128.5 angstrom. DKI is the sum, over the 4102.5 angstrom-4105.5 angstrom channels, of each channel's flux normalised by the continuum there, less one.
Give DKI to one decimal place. -1.7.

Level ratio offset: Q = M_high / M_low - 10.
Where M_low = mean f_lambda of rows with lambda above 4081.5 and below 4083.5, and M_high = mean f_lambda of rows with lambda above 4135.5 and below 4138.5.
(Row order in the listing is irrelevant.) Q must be -9.0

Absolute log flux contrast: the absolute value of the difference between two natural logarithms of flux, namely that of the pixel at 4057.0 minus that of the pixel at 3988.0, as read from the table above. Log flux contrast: 0.27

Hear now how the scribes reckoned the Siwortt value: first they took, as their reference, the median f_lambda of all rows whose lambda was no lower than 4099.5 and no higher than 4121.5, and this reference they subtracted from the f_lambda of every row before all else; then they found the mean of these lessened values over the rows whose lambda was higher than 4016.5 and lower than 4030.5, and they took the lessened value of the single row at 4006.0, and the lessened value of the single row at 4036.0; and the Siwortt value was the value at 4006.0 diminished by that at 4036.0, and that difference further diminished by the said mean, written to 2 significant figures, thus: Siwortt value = -3.9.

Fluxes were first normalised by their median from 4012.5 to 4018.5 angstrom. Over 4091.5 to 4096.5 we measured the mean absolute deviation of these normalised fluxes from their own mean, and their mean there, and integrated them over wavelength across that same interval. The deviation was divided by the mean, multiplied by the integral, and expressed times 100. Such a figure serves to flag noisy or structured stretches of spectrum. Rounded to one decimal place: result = 22.6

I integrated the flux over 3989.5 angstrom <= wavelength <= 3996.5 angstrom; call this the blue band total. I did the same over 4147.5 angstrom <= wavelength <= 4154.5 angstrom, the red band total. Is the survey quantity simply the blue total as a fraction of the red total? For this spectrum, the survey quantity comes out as 0.96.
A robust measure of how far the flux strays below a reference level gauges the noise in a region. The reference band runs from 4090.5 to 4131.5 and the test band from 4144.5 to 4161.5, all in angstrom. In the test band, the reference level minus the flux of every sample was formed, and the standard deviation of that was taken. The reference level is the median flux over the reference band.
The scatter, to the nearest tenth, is 0.5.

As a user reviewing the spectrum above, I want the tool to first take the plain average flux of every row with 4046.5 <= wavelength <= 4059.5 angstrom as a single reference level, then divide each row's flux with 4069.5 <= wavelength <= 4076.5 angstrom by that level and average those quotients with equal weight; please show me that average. 0.86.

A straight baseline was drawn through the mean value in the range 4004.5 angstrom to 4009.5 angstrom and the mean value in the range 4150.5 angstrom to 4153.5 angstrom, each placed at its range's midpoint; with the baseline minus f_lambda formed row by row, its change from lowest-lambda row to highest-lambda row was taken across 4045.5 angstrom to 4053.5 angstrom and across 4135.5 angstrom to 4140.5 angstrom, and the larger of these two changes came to -0.7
